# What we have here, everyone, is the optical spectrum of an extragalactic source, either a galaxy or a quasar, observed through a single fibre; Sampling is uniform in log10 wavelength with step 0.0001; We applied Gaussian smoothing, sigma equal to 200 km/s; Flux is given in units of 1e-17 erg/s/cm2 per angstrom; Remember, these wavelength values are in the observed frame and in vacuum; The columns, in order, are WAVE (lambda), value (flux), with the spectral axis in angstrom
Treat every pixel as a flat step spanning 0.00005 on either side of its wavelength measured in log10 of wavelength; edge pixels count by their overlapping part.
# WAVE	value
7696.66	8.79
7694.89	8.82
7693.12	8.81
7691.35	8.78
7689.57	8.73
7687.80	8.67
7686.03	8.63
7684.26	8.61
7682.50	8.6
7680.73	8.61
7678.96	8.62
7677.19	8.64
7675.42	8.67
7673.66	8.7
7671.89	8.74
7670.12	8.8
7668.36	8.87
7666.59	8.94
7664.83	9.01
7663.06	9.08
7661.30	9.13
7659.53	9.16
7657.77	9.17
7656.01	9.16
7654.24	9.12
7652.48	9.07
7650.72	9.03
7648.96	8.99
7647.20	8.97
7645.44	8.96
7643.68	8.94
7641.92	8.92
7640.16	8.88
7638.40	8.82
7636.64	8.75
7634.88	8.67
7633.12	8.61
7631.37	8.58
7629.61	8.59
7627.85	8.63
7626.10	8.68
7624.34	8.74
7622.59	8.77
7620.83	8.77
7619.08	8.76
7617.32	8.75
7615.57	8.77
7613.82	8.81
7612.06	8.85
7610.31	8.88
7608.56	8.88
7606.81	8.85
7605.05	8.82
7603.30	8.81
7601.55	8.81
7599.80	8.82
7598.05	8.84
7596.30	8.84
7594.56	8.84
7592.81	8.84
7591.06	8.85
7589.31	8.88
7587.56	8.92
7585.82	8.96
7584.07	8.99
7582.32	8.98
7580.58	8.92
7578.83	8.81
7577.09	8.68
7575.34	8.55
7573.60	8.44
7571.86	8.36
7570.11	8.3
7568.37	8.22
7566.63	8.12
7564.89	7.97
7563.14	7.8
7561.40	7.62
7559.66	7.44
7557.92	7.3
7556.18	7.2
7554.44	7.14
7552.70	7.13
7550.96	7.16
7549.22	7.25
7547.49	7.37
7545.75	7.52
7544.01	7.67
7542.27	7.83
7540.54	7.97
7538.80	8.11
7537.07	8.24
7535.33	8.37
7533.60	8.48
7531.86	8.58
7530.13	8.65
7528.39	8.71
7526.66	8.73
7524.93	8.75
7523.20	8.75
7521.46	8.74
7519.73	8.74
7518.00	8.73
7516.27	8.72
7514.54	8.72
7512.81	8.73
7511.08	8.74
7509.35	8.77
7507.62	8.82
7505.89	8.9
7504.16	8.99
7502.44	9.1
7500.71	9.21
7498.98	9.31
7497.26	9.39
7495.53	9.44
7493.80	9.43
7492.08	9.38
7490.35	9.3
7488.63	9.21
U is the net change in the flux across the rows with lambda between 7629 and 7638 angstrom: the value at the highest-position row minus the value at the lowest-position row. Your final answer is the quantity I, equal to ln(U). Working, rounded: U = 0.16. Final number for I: -1.8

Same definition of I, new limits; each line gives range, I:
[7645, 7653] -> -2.2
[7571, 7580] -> -0.8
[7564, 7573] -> -0.9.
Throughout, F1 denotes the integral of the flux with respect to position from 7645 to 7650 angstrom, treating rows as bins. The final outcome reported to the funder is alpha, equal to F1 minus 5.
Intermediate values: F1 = 44.9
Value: 39.9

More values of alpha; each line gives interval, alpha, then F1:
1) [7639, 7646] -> 57.4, 62.4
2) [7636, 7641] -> 39.1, 44.1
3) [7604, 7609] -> 39.2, 44.2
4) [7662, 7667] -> 40.1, 45.1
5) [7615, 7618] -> 21.3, 26.3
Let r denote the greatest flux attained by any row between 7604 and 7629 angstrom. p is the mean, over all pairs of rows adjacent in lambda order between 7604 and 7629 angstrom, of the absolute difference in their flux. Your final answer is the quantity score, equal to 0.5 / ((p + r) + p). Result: 0.0560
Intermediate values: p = 0.03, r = 8.88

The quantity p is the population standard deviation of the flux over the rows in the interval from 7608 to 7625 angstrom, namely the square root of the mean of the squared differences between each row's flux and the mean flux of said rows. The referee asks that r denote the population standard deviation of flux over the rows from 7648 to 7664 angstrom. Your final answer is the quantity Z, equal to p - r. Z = -0.01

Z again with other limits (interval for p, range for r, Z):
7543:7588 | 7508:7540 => 0.48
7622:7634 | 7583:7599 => 0.01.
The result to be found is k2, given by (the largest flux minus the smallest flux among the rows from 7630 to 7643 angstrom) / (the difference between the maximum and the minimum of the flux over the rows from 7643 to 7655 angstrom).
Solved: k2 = 1.9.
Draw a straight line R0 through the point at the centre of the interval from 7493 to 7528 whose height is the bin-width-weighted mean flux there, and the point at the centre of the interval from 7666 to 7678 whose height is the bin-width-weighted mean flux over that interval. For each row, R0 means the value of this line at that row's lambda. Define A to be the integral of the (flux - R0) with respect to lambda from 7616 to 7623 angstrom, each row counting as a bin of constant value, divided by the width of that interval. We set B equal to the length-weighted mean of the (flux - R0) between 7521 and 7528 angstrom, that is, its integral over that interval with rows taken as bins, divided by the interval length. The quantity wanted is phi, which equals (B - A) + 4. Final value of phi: 3.9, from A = -0.1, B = -0.18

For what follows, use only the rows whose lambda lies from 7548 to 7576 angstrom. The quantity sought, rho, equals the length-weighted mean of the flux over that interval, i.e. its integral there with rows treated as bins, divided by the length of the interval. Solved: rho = 7.74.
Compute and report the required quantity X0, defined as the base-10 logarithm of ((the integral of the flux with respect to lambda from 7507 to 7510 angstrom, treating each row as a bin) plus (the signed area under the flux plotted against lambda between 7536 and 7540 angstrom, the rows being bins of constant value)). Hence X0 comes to 1.77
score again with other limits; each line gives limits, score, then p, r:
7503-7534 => 0.0552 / 0.03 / 8.99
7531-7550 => 0.0565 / 0.13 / 8.58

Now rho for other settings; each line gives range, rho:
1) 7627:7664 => 8.91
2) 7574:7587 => 8.83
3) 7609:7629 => 8.77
